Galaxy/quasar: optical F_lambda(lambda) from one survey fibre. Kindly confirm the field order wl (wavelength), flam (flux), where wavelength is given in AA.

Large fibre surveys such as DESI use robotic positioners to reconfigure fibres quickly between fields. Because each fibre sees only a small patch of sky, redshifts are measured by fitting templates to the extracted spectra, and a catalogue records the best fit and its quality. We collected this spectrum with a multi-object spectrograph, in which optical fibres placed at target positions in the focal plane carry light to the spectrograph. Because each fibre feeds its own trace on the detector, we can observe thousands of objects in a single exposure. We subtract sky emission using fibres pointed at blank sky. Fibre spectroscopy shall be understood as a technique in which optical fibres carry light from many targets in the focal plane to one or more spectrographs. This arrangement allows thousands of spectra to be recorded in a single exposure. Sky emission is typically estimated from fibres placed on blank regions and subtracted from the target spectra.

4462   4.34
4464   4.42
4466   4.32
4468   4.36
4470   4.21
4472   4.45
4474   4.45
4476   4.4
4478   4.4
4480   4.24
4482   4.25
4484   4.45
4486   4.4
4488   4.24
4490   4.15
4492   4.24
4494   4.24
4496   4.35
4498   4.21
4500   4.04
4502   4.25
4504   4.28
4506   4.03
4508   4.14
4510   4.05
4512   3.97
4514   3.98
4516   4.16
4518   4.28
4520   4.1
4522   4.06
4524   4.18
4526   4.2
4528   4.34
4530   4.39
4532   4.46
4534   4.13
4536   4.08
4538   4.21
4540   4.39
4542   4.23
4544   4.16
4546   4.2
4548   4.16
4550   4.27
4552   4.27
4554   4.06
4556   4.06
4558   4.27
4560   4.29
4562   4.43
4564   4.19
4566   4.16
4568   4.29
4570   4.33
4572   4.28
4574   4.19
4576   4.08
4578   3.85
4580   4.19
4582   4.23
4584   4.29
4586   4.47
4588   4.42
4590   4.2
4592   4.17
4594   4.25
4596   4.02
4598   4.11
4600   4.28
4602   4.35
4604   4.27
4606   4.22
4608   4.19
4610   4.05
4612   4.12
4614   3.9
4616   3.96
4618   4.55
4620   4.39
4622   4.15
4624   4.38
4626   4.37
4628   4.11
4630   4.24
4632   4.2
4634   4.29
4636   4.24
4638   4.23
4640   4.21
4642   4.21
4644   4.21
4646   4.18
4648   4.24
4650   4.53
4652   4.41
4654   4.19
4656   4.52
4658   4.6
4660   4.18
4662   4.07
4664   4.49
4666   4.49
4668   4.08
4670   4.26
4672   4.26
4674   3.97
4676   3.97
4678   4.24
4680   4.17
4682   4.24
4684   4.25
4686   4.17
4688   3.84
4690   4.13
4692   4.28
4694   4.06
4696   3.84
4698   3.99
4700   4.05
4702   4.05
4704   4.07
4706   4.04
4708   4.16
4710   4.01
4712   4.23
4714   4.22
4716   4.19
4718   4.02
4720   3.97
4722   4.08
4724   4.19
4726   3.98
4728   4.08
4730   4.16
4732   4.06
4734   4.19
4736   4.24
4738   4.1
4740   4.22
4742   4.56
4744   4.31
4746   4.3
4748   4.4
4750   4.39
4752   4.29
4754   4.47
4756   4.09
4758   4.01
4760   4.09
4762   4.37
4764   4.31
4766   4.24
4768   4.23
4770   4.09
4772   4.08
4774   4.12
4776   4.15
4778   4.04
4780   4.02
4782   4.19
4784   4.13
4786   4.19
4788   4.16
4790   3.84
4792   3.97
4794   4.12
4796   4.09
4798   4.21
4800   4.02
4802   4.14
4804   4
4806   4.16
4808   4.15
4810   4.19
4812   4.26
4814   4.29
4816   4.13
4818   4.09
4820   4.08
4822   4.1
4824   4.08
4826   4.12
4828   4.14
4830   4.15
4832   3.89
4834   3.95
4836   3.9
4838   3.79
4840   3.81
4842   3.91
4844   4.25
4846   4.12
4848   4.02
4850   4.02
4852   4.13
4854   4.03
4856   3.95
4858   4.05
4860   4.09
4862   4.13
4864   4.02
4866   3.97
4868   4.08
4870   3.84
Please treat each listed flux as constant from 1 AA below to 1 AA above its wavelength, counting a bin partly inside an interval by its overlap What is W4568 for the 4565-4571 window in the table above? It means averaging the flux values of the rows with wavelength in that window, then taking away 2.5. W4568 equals 1.76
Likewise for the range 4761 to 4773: 1.72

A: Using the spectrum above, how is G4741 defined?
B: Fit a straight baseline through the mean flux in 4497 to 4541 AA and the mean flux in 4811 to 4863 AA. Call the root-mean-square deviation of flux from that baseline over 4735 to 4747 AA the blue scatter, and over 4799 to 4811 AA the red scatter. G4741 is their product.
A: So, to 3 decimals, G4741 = 0.020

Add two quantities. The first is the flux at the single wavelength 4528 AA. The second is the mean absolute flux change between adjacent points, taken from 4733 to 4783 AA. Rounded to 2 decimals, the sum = 4.46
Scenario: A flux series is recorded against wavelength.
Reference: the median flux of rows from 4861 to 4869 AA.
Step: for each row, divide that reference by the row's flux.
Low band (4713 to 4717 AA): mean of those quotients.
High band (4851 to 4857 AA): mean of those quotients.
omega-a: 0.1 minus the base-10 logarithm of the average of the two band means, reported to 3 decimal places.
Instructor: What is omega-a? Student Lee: 0.107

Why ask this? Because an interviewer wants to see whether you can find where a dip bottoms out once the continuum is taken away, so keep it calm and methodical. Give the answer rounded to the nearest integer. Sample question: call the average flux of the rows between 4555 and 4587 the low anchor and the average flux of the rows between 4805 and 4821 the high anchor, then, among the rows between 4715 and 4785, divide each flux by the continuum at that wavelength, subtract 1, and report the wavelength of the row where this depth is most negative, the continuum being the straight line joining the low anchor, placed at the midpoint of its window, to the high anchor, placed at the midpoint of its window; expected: 4720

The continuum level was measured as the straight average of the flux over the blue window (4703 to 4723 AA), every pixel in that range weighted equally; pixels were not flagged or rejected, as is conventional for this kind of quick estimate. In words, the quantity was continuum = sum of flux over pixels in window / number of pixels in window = 4.10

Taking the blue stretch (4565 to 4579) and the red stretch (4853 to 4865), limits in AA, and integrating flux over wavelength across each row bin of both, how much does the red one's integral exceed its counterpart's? -10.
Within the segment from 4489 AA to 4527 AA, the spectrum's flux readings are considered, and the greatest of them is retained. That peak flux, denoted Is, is 4.35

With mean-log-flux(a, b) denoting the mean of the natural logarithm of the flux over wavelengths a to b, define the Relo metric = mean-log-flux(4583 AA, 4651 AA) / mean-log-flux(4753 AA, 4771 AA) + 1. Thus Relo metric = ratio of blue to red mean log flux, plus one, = 2.00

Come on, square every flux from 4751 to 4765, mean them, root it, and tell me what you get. 4.24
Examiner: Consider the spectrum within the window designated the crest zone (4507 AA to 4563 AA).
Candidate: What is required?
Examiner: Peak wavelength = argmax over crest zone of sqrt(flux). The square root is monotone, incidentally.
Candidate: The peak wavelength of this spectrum 4532 AA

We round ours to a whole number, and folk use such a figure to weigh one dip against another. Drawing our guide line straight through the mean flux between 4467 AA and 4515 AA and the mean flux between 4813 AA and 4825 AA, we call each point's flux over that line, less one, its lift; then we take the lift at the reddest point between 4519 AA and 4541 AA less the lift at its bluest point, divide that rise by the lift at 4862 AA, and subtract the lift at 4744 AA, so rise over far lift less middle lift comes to 18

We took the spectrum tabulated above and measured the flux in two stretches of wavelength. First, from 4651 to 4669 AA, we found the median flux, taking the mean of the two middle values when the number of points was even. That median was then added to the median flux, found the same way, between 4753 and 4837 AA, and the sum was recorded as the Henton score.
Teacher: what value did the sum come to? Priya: 8.53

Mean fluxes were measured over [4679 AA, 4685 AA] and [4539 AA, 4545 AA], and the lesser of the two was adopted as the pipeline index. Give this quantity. 4.22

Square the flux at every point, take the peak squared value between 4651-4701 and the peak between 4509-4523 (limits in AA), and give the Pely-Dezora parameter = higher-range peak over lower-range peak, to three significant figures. 1.16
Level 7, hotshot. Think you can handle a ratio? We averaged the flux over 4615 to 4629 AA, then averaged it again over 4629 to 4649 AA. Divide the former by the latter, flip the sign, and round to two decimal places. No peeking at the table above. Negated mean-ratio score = -1.01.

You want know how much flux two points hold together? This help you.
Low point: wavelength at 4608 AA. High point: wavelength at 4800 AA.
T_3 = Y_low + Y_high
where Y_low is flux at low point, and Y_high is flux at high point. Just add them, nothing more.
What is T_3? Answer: 8.2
